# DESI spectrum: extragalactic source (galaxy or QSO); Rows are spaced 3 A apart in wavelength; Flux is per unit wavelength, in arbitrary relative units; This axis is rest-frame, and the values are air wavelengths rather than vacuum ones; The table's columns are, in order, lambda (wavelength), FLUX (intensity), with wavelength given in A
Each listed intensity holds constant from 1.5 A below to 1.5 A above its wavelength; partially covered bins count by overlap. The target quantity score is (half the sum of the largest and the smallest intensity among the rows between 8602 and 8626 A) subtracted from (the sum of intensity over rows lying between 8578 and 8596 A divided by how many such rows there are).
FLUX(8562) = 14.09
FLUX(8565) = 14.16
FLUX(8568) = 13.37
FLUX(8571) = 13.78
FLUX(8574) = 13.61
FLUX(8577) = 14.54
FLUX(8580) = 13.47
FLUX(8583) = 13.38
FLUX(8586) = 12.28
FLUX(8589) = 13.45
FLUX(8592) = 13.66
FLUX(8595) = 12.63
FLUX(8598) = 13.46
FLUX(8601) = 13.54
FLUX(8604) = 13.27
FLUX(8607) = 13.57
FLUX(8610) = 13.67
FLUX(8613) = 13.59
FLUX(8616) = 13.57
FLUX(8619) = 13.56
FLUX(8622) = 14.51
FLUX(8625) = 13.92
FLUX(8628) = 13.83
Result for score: -0.7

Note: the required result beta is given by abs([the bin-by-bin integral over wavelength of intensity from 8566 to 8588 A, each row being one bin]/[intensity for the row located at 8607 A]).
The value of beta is 21.9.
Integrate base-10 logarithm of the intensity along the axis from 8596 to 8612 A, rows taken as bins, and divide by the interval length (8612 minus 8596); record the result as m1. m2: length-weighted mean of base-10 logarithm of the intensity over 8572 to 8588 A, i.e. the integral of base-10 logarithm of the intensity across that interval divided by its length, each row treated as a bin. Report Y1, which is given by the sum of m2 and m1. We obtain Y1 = 2.26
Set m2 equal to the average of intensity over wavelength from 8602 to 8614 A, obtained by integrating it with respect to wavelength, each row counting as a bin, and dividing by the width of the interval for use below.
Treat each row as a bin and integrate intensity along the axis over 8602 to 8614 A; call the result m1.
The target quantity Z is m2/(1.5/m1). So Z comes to 1463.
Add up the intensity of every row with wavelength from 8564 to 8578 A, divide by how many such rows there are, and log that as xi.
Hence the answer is 13.9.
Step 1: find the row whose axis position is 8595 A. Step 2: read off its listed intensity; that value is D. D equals 12.63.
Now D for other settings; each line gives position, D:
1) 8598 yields 13.46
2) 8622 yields 14.51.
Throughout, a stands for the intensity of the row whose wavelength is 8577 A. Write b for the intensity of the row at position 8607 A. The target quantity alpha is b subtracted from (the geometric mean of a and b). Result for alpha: 0.5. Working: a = 14.54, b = 13.57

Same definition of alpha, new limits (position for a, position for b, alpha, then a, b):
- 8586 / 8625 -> -0.8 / 12.28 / 13.92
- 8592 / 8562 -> -0.2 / 13.66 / 14.09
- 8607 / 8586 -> 0.6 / 13.57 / 12.28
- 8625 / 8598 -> 0.2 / 13.92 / 13.46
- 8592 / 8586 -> 0.7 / 13.66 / 12.28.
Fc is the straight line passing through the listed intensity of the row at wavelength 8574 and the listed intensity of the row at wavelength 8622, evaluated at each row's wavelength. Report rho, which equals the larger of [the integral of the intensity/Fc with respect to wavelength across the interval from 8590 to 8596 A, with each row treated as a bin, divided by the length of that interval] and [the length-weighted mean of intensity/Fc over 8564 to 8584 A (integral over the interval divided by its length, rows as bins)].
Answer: 1.01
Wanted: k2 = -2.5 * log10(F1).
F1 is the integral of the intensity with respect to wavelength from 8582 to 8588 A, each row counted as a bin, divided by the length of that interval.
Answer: -2.77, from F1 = 12.84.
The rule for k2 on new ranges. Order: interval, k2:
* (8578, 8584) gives -2.83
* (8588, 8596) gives -2.81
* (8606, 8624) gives -2.85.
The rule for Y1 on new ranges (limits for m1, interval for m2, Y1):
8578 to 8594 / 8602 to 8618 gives 2.25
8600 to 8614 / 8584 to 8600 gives 2.25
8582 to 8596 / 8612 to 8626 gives 2.26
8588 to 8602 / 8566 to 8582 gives 2.26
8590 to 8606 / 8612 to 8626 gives 2.27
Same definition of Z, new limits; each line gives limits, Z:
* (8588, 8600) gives 1416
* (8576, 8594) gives 2158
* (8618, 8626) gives 1050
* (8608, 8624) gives 2025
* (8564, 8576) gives 1512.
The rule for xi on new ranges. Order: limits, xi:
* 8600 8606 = 13.4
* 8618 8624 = 14.0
